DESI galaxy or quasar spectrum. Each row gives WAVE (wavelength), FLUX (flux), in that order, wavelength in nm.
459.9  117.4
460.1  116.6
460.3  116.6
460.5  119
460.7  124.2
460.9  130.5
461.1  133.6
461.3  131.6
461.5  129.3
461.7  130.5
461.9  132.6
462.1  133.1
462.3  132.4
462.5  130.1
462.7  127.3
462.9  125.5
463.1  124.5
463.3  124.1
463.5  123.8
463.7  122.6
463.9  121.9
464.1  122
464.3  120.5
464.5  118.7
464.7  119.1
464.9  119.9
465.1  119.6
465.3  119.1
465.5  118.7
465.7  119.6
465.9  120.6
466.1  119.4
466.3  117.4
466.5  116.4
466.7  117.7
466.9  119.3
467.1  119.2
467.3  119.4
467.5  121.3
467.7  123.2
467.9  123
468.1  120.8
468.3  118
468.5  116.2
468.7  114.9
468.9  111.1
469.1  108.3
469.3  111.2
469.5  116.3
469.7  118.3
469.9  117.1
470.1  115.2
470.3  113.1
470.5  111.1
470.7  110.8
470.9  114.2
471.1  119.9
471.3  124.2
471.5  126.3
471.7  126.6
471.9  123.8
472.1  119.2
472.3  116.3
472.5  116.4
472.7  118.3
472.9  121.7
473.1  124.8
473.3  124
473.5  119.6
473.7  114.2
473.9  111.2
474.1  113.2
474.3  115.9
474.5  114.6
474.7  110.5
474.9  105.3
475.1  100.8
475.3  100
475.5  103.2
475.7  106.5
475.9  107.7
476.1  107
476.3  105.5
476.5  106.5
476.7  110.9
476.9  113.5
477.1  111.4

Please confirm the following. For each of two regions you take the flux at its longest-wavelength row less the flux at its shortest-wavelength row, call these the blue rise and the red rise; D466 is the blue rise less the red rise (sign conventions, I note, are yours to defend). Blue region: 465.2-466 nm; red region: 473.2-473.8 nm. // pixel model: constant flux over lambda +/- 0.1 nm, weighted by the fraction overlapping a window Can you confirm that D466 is 11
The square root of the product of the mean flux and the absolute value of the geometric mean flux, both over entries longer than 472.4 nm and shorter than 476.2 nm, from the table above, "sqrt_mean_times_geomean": 112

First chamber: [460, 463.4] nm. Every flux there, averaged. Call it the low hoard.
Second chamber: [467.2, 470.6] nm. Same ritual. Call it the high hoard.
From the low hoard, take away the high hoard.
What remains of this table 11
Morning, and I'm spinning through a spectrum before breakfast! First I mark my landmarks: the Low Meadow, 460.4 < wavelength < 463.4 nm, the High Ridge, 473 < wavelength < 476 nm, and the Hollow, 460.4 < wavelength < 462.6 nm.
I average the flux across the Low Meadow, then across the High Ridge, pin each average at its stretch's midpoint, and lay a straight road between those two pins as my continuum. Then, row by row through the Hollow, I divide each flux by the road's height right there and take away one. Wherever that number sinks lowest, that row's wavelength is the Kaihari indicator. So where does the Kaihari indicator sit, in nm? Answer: 460.5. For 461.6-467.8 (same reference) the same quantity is 464.5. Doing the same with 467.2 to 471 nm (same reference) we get 469.1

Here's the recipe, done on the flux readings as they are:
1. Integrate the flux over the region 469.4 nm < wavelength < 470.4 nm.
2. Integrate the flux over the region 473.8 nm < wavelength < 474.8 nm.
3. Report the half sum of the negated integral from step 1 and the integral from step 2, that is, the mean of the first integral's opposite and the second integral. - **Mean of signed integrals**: -1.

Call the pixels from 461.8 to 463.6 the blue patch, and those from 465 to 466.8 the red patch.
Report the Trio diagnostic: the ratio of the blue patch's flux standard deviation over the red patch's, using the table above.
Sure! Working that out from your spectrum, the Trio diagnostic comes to 2.97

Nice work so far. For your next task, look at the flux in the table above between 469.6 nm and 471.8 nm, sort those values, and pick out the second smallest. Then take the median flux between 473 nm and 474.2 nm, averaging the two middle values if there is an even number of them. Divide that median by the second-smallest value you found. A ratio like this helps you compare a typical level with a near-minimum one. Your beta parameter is 1.05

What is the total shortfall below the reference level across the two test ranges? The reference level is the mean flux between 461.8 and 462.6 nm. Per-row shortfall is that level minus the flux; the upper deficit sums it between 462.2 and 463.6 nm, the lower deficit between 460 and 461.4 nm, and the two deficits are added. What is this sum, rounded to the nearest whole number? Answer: 89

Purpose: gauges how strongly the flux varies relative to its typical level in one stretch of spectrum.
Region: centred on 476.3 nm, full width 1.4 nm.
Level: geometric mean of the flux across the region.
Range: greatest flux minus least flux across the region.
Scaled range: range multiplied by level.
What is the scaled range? 866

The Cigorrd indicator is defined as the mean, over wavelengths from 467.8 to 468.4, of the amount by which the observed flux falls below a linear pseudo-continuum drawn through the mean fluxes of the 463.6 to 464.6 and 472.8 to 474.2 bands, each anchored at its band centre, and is -1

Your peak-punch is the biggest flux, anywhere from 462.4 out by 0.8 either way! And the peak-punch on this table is 133.1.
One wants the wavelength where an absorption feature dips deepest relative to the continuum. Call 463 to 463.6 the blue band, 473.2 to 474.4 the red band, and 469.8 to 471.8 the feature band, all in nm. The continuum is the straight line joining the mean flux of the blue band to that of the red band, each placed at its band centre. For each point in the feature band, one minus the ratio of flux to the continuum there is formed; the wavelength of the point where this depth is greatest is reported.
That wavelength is 470.7 nm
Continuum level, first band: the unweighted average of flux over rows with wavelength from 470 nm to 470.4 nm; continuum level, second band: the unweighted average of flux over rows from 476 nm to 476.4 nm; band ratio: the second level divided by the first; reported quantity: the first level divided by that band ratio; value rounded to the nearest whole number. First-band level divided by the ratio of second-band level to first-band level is 123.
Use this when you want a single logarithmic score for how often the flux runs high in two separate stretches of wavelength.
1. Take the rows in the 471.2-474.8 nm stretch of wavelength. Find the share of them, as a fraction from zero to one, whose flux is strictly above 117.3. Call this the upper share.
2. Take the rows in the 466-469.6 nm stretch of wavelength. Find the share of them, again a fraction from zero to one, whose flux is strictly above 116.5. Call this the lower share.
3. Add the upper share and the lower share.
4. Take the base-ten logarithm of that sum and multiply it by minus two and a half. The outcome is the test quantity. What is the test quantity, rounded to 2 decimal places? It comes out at -0.17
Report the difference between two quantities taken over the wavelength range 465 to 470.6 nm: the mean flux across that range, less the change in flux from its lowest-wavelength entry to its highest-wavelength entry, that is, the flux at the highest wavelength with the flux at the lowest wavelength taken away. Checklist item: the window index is 126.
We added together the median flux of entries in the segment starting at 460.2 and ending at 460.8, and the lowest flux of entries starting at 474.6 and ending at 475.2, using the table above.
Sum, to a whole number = 220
